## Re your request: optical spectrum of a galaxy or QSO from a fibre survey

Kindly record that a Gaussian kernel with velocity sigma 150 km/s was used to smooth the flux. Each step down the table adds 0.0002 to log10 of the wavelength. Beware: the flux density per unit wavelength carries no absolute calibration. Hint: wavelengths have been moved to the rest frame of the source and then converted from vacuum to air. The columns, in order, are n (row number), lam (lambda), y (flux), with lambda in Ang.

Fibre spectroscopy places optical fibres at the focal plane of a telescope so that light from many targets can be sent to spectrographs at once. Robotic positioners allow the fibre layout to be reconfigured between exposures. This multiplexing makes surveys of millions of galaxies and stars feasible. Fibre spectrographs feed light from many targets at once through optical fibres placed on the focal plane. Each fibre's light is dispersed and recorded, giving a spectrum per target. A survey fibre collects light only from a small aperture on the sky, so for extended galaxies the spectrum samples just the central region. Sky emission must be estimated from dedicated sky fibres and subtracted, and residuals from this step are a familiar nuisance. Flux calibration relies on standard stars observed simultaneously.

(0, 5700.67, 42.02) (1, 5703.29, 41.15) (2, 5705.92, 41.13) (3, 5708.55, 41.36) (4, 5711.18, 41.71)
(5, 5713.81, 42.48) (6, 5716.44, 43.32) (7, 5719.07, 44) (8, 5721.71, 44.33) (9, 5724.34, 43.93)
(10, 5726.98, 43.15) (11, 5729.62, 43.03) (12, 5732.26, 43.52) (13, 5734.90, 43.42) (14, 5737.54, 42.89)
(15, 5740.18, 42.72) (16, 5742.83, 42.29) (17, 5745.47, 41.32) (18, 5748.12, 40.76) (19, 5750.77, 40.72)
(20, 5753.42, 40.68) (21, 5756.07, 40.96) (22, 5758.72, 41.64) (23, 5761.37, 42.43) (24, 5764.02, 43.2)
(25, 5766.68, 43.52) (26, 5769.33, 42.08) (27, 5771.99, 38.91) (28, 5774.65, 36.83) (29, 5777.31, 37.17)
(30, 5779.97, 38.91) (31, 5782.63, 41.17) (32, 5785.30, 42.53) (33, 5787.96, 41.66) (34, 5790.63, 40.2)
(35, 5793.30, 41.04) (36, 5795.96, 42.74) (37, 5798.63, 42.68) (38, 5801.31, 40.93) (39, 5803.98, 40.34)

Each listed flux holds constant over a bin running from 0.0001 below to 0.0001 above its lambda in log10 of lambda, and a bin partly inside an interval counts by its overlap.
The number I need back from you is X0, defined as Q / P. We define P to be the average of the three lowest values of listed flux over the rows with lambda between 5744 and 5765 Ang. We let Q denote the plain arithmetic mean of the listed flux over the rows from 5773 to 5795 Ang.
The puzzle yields 0.98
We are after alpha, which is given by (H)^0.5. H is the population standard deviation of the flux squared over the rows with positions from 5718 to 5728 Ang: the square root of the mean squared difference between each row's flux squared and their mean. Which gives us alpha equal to 6.2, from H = 38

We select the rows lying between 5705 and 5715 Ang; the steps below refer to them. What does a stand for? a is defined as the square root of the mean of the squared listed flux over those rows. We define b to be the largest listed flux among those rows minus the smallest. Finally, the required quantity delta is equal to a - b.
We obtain 40.3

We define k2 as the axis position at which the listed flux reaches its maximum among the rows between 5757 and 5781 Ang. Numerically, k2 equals 5766.68 Ang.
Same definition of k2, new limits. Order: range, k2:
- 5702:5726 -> 5721.71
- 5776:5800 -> 5795.96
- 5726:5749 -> 5732.26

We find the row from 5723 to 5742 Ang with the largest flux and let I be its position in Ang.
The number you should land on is 5724.34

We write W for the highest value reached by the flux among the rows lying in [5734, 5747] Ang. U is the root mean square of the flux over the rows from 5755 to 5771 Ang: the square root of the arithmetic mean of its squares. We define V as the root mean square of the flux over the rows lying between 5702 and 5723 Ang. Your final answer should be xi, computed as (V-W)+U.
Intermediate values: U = 42.3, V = 42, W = 43.42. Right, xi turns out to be 41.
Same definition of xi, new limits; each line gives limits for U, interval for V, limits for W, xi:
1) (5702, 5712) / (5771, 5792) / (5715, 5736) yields 37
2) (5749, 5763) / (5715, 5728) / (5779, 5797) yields 42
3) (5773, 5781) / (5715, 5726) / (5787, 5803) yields 39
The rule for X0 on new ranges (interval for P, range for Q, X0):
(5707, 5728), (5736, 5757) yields 0.99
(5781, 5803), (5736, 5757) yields 1.02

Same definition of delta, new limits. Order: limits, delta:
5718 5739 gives 42.1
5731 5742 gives 42.3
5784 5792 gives 39.1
